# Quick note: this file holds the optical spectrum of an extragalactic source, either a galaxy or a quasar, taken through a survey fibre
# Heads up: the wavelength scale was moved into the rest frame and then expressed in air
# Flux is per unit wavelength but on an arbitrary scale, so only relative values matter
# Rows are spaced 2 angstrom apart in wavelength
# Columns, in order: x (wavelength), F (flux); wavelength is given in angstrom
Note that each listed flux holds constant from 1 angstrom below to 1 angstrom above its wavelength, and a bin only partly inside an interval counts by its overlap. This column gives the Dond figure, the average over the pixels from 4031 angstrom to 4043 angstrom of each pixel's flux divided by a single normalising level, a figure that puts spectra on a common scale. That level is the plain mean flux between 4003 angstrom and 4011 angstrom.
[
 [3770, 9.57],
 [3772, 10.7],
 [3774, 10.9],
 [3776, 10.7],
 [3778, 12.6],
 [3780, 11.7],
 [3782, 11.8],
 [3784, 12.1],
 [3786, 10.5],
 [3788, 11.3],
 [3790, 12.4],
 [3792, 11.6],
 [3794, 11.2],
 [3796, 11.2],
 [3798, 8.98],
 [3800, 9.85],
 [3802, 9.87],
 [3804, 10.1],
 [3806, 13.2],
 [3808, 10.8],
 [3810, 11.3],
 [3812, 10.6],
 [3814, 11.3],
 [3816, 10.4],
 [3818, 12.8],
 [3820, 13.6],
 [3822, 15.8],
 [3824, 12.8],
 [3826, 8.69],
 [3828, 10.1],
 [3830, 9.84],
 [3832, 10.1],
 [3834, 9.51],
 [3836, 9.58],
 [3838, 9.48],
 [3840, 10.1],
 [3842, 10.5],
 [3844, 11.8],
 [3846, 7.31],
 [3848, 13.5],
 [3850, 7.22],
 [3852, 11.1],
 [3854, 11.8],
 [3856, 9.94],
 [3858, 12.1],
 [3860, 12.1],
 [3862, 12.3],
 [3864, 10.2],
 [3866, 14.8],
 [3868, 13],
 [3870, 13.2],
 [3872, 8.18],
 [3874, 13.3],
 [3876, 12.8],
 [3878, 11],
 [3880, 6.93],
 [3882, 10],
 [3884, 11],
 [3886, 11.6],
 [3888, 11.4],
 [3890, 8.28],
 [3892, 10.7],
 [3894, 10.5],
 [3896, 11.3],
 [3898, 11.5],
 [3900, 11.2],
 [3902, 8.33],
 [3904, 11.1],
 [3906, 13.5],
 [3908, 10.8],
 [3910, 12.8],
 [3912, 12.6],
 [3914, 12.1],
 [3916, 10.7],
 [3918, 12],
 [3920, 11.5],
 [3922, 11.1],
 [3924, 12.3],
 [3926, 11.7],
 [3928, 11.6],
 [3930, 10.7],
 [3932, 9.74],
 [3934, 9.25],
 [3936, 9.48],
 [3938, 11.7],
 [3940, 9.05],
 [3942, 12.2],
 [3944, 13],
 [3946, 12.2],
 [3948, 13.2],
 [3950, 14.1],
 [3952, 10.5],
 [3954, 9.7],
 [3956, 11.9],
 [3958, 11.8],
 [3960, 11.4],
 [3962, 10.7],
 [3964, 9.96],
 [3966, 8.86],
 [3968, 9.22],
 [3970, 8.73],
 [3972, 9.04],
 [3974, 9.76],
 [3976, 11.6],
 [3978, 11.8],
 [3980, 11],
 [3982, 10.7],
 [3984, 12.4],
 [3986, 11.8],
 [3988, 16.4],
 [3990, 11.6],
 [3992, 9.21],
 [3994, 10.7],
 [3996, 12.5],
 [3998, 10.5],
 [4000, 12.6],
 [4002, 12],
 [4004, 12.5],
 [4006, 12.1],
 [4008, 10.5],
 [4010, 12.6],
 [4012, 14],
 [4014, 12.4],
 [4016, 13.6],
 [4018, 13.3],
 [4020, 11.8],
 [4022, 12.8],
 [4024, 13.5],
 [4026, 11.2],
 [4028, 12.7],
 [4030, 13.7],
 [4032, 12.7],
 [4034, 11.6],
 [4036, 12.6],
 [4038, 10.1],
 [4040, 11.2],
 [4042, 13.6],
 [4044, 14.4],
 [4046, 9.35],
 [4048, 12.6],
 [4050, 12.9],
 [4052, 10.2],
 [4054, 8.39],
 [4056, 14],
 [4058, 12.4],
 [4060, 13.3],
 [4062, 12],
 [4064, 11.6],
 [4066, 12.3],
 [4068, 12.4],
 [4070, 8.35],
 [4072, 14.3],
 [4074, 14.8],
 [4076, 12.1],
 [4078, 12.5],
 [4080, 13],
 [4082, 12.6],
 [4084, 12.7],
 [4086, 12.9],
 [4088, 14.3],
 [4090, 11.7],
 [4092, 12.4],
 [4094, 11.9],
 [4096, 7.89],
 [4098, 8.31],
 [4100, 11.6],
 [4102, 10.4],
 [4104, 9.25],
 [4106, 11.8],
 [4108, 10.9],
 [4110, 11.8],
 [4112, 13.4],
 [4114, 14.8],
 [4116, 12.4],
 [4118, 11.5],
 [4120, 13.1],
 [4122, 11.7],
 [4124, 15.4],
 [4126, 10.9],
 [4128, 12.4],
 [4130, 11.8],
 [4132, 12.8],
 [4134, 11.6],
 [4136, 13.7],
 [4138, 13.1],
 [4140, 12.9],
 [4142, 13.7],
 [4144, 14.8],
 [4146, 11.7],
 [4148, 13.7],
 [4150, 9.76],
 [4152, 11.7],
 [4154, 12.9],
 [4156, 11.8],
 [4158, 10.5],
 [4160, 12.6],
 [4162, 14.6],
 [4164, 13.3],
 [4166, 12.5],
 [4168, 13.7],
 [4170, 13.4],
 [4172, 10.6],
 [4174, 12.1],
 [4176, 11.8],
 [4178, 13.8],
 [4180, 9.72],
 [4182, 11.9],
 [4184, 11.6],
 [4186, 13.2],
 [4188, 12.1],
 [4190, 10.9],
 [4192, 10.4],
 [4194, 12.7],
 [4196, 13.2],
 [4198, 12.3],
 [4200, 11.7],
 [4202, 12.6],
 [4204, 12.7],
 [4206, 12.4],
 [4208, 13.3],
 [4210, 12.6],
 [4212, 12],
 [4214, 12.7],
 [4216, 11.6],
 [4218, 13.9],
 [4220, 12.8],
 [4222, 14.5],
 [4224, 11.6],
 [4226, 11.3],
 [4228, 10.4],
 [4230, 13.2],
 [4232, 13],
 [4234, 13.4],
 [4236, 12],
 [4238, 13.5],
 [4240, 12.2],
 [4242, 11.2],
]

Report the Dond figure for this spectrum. 1.003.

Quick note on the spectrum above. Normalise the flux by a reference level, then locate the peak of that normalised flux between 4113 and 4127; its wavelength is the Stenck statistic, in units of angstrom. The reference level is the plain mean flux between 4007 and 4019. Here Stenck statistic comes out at 4124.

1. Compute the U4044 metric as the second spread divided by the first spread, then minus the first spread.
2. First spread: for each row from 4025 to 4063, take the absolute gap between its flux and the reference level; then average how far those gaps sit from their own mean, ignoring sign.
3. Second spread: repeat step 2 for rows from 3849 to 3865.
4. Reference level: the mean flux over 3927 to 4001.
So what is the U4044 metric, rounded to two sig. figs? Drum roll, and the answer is 0.21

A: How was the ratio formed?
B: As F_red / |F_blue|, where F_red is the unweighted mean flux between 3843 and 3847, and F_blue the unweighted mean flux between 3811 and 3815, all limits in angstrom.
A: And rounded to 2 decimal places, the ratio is 0.87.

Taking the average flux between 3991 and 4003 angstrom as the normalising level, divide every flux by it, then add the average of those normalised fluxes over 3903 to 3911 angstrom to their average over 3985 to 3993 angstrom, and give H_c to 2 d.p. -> 2.16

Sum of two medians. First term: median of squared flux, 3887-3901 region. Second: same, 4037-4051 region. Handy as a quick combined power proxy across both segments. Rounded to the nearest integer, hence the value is 284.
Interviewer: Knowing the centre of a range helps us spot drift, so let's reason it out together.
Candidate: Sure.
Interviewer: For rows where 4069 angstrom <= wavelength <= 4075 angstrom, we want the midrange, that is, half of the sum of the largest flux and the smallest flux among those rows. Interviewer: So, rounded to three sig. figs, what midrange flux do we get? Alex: 11.6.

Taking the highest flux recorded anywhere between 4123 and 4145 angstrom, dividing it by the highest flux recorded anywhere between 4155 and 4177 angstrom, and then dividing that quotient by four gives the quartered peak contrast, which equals 0.264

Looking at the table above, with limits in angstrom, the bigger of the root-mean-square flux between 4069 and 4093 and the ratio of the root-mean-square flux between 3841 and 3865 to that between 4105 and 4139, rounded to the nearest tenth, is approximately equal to 12.7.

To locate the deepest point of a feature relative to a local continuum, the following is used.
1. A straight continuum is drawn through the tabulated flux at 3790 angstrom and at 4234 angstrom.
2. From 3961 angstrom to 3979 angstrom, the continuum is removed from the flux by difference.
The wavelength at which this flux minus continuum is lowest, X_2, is 3970 angstrom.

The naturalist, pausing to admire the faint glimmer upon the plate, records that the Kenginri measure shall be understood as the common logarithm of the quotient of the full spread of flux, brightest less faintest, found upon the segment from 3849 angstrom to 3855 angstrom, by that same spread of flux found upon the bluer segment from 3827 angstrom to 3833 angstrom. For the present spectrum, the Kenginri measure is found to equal 1.2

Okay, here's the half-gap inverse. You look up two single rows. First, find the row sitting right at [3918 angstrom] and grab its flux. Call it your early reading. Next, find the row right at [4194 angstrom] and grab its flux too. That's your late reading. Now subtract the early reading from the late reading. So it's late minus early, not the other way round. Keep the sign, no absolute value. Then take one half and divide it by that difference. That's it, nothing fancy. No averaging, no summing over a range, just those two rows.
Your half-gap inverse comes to 0.7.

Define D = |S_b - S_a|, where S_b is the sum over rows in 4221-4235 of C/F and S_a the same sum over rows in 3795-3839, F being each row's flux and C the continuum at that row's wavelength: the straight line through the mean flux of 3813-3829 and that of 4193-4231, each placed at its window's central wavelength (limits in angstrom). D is 17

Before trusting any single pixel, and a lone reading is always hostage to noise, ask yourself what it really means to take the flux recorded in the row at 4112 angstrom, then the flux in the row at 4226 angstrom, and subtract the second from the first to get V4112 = 2.1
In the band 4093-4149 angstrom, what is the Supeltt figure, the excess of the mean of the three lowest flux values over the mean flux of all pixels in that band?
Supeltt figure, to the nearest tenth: -3.6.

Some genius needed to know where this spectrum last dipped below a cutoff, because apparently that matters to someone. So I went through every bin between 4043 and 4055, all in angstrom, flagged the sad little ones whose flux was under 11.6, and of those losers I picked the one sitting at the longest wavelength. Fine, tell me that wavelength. 4054 angstrom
